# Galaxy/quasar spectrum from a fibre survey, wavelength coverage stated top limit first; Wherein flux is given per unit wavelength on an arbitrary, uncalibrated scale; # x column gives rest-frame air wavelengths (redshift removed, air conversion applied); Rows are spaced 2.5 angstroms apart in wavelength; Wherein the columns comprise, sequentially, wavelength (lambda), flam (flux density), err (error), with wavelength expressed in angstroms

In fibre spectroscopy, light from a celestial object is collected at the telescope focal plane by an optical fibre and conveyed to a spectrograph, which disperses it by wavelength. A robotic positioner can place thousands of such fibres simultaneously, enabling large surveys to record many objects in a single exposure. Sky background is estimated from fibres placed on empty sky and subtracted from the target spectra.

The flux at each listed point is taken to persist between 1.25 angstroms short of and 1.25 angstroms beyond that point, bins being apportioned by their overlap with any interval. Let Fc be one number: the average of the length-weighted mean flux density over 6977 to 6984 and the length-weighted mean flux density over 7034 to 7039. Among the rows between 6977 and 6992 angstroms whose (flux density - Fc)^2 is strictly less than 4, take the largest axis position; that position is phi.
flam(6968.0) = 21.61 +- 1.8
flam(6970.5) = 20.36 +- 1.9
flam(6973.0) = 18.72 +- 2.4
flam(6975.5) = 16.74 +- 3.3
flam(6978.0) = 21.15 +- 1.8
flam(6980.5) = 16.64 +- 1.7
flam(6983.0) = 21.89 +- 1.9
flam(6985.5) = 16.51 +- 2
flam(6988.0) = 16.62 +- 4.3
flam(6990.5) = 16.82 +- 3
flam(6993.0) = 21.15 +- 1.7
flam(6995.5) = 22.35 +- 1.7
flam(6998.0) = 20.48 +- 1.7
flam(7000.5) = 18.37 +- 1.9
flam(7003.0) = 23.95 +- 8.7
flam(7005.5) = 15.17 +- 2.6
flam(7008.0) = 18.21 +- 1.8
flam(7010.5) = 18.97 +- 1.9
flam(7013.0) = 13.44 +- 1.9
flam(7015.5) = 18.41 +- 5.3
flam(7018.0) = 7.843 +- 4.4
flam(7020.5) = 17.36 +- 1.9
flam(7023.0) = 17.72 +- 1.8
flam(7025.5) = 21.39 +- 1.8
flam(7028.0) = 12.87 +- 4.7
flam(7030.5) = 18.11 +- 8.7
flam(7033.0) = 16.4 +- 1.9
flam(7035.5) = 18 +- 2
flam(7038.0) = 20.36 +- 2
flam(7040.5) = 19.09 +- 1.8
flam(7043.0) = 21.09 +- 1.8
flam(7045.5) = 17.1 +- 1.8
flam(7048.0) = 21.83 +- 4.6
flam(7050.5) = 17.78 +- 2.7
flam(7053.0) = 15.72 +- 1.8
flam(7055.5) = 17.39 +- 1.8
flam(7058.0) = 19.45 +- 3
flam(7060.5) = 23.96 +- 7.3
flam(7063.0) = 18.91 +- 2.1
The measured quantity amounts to 6978.0 angstroms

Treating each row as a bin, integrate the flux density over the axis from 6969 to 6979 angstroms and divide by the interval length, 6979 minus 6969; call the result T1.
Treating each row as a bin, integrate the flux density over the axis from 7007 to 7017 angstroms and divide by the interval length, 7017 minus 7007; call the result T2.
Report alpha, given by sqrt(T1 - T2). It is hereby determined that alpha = 1.5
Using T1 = 19.3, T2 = 17.0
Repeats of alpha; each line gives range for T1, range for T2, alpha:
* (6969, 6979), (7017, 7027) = 1.7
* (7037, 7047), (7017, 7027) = 1.8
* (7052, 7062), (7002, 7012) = 0.6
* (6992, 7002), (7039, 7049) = 1.0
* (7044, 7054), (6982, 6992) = 0.5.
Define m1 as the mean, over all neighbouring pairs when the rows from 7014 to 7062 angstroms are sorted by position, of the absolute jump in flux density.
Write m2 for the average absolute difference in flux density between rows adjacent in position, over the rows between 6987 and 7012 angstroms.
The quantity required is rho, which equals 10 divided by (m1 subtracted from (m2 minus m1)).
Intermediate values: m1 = 3.9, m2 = 3.1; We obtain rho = -2.1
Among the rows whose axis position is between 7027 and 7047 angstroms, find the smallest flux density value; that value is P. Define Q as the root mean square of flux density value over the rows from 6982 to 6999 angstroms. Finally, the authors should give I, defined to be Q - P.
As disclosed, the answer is 7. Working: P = 12.87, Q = 19.6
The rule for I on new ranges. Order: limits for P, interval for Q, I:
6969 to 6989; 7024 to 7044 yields 2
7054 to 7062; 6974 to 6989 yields 1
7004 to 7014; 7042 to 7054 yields 5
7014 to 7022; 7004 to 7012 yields 10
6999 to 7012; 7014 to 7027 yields 2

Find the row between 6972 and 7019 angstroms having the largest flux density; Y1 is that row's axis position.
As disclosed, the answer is 7003.0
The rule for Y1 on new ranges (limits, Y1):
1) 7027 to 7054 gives 7048.0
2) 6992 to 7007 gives 7003.0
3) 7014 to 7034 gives 7025.5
